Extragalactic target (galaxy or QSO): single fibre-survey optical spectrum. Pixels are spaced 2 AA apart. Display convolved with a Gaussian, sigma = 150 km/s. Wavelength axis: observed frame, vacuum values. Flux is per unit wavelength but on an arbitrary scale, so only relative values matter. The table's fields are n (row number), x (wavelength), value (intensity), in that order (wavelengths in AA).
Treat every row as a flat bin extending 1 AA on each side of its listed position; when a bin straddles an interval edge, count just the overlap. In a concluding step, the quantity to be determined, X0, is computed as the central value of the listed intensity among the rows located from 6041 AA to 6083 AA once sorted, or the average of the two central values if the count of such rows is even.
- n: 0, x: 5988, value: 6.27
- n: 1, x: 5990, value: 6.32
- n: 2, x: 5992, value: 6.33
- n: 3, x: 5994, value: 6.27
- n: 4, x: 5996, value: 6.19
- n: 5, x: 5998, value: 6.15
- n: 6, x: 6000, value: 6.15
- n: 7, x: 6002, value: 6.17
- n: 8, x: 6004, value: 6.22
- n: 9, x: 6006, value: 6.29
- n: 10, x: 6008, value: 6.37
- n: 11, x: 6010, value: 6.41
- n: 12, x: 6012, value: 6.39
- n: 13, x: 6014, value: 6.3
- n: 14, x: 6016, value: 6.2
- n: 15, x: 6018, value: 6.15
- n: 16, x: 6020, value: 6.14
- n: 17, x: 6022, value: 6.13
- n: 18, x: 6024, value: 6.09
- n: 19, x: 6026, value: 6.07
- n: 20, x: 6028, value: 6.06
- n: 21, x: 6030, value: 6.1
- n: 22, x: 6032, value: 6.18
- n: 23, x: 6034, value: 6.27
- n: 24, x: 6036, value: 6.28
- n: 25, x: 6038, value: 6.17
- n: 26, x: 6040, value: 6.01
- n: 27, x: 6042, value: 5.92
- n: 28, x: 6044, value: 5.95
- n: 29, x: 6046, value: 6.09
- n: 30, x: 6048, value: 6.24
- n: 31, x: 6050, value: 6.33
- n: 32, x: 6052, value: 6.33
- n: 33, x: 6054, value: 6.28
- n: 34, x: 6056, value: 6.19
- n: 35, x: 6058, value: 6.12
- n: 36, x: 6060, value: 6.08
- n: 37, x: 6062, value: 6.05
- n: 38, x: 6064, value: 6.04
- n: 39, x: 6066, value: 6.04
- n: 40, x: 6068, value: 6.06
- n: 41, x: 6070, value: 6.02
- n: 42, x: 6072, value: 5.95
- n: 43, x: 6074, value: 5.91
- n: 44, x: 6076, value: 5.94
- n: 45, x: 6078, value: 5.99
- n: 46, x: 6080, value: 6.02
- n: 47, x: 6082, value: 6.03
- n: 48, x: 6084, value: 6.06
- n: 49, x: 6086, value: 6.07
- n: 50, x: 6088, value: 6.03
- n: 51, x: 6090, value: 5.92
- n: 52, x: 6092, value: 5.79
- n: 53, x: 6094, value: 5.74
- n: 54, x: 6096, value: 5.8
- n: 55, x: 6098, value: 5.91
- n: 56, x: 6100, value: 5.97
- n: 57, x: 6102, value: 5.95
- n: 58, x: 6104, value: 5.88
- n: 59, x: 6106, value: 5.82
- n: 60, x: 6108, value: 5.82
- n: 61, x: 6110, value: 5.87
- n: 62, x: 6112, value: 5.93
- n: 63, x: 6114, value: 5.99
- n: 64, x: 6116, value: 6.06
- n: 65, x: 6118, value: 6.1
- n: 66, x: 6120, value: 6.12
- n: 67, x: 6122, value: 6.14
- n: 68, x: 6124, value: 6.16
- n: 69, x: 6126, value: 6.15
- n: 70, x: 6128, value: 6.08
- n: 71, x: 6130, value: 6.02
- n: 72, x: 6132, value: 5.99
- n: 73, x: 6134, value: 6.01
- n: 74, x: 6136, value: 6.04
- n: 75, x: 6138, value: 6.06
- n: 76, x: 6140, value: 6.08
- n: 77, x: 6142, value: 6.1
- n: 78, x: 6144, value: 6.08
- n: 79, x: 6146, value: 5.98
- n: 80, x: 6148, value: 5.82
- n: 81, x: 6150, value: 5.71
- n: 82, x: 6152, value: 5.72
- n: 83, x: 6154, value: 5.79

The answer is 6.04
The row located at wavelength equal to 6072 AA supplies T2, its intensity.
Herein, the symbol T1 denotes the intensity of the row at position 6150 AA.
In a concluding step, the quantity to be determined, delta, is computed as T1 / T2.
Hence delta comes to 0.96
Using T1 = 5.71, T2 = 5.95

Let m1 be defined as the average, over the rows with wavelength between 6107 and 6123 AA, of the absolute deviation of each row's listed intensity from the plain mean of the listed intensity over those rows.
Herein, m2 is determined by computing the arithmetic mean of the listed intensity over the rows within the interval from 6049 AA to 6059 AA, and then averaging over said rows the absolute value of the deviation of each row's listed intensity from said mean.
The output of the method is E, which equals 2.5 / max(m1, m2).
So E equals 25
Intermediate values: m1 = 0.10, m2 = 0.08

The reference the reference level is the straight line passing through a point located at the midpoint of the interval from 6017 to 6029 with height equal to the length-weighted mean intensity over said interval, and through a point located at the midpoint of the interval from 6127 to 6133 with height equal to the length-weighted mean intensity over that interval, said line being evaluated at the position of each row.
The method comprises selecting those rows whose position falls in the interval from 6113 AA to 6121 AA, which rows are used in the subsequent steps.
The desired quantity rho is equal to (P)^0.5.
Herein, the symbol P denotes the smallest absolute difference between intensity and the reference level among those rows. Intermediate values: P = 0.02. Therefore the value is 0.14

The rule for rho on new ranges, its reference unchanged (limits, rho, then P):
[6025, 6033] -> 0.04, 0.00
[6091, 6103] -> 0.29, 0.08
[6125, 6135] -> 0.10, 0.01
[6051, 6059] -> 0.20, 0.04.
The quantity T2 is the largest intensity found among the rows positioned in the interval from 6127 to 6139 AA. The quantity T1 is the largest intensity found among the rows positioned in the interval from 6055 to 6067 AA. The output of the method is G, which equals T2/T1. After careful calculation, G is 0.98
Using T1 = 6.19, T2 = 6.08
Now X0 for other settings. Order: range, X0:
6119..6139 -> 6.07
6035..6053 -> 6.17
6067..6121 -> 5.95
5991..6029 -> 6.19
